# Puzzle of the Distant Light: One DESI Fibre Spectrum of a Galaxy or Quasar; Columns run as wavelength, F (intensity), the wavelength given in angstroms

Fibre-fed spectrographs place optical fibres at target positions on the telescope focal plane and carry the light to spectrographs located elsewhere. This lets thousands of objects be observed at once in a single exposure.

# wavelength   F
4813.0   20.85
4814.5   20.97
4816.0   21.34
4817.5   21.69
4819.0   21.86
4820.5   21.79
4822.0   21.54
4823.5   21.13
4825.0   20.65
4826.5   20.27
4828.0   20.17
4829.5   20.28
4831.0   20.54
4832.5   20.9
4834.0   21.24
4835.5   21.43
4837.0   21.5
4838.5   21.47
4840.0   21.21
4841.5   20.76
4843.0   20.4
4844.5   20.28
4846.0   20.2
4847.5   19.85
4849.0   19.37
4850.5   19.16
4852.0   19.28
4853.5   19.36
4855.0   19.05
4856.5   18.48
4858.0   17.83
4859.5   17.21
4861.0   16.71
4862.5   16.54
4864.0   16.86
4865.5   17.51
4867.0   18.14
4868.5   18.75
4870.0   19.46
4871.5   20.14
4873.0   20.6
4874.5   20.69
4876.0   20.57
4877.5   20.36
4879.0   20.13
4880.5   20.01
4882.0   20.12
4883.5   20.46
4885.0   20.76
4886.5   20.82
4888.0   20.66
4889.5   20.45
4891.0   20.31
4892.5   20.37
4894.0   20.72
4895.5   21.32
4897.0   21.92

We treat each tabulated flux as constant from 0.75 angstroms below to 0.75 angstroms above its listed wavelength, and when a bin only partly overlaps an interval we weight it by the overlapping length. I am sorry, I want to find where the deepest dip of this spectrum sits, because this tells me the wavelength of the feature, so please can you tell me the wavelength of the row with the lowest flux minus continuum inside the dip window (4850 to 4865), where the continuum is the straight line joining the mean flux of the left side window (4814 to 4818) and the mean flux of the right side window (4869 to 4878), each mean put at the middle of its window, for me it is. 4862.5 angstroms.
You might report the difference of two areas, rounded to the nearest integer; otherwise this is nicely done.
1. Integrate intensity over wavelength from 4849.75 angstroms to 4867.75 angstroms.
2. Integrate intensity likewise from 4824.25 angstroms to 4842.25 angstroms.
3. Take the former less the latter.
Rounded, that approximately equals -51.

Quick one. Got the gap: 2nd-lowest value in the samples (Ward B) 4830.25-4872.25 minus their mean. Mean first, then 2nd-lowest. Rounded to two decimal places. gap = -2.71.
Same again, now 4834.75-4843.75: -0.37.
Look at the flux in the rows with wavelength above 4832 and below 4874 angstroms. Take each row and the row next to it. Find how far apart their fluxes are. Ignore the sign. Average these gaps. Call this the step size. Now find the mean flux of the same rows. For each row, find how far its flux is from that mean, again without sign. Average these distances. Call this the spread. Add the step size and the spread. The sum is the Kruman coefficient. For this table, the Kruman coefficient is 1.6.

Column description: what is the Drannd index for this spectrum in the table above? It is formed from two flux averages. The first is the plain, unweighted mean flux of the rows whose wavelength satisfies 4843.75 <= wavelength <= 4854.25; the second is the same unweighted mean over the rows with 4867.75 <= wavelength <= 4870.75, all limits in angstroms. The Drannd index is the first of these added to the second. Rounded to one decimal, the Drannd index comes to 38.7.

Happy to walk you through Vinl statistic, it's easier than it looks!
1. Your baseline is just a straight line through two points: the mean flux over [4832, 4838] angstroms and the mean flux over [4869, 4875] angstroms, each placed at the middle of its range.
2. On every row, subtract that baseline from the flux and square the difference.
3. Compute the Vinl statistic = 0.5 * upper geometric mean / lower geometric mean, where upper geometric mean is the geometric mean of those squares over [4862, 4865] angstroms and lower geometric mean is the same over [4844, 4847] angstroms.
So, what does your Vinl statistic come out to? 13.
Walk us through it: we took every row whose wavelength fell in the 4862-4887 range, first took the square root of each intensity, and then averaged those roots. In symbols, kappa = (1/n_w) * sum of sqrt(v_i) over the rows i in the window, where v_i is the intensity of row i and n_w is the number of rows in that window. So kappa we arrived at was 4.42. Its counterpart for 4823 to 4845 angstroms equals 4.56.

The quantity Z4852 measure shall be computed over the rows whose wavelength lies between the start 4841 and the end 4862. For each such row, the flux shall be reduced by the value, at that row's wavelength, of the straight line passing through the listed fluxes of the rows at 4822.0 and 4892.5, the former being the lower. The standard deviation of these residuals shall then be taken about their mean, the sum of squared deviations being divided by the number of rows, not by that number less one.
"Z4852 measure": 1.1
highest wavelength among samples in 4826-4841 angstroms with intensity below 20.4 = 4829.5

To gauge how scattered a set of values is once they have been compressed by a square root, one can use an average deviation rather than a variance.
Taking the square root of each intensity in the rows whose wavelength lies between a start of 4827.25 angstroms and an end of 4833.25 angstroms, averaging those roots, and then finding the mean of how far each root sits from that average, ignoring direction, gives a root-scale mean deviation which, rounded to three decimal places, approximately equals 0.027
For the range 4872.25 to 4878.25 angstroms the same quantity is 0.011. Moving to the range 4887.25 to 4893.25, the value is 0.012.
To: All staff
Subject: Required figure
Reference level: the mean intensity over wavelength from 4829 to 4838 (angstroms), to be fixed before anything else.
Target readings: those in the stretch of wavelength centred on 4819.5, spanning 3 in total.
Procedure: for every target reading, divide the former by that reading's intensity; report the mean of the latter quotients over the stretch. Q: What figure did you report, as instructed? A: 0.96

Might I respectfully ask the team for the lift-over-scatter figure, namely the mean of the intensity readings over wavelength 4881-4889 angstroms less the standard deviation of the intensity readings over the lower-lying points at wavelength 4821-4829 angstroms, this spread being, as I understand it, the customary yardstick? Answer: 20.0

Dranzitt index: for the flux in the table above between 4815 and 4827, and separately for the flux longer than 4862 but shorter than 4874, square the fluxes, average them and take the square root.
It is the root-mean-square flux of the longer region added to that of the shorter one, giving 39.8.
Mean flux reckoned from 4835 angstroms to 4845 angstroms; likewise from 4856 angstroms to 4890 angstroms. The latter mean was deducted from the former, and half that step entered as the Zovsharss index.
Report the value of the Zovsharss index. 0.87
